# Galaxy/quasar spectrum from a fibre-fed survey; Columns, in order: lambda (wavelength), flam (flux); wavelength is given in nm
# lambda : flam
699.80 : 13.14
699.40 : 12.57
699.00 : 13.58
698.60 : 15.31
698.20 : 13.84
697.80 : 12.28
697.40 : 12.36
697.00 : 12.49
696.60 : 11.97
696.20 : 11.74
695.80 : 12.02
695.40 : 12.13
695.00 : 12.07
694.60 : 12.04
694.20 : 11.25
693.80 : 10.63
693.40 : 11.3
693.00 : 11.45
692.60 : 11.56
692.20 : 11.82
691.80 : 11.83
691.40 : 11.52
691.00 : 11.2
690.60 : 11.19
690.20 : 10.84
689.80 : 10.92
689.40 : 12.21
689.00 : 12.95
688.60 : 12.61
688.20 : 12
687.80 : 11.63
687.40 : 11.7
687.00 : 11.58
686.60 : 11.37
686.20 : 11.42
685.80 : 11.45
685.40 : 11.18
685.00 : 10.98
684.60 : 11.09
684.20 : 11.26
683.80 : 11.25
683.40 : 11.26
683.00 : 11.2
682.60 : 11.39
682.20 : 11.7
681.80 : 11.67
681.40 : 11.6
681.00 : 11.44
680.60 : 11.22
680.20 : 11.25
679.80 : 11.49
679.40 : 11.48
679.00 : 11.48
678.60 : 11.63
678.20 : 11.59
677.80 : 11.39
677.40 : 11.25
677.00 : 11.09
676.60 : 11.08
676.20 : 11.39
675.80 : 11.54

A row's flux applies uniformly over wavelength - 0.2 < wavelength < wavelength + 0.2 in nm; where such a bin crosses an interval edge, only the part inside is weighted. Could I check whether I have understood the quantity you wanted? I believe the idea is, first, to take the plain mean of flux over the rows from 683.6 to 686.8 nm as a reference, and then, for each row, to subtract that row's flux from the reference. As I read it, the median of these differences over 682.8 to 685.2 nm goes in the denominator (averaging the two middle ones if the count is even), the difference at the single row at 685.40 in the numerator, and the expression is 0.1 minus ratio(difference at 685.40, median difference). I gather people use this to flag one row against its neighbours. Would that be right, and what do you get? -2.7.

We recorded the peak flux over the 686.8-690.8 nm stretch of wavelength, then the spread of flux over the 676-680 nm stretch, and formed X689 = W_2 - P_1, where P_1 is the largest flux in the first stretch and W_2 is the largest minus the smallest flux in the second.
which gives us -12.4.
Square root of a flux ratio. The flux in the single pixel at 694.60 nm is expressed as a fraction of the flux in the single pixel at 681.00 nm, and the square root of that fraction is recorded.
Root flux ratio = 1.03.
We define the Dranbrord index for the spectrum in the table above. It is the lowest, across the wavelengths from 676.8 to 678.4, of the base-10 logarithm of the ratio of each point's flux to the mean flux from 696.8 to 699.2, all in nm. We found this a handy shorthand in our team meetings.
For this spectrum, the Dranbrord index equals -0.079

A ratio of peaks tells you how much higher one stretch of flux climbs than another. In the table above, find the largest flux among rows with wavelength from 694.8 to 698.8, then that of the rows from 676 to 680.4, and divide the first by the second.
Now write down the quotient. 1.32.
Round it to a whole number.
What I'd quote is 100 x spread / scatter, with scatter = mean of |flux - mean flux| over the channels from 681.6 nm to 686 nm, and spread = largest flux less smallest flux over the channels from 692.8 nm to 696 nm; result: 857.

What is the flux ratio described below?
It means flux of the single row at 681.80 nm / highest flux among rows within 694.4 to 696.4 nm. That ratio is 0.96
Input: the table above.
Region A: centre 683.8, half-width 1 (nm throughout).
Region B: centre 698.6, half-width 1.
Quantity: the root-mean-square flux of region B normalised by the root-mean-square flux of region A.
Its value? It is 1.21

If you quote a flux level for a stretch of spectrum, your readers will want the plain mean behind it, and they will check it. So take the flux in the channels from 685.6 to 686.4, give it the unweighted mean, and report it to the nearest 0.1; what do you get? 11.4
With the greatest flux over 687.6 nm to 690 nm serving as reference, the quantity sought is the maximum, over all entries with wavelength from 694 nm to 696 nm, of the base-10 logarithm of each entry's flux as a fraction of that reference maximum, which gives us -0.028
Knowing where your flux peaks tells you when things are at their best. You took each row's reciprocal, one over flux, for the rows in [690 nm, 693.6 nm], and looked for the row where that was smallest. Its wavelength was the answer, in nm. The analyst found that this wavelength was 691.80 nm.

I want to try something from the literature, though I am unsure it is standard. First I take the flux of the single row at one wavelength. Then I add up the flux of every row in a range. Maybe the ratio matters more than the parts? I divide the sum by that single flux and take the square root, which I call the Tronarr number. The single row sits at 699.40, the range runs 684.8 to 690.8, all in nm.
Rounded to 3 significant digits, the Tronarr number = 3.72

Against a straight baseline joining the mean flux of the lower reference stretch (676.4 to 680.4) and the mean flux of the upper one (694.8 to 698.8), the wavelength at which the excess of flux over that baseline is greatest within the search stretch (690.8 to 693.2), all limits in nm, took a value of 691.80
